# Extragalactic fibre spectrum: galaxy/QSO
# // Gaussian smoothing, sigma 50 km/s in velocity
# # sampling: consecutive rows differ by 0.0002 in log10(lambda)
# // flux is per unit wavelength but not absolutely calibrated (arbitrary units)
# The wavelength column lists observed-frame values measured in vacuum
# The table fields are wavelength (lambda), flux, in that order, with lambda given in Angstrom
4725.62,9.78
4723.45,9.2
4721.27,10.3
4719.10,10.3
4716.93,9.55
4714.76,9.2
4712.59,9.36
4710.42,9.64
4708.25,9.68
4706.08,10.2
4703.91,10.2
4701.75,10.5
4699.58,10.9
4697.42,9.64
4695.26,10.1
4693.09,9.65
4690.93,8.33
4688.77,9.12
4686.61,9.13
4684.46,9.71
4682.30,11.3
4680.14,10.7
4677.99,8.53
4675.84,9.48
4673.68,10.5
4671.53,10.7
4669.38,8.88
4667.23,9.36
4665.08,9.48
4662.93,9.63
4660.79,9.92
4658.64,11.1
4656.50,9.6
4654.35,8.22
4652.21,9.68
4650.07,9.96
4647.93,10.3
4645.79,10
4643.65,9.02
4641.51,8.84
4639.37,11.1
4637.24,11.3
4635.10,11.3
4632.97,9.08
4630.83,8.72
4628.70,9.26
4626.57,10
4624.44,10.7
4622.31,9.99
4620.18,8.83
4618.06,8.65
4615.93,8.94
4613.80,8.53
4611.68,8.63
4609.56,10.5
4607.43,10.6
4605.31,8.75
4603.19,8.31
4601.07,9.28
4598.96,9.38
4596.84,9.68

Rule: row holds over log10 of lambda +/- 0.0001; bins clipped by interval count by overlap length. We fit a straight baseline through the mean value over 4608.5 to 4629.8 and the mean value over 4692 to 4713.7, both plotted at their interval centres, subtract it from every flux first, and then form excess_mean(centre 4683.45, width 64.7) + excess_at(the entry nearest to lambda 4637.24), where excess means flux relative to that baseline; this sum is 1.7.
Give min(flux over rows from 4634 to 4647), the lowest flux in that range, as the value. 8.84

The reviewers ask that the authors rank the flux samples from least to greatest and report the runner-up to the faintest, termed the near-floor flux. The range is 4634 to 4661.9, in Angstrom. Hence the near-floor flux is 8.84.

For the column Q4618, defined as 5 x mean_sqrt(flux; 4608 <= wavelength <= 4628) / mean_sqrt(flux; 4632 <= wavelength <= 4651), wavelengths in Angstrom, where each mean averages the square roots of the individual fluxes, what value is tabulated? 4.83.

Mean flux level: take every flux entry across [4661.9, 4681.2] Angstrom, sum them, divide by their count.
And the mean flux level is 9.70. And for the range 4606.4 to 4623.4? 9.33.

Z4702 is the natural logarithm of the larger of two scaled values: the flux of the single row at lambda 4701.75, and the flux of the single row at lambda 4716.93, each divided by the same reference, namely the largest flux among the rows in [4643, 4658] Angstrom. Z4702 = 0.019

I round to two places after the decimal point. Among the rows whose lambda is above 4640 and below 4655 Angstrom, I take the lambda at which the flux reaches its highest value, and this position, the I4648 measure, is 4647.93 Angstrom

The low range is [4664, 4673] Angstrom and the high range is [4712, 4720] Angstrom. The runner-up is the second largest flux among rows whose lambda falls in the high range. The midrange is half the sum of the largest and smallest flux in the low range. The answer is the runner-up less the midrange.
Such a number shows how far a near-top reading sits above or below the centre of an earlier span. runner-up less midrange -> -0.24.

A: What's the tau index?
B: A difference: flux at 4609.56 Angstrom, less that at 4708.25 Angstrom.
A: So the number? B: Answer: 0.82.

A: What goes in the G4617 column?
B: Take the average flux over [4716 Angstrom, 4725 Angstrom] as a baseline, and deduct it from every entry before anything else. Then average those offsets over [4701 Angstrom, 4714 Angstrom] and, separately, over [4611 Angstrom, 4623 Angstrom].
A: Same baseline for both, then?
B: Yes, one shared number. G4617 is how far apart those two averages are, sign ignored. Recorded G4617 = 1.0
